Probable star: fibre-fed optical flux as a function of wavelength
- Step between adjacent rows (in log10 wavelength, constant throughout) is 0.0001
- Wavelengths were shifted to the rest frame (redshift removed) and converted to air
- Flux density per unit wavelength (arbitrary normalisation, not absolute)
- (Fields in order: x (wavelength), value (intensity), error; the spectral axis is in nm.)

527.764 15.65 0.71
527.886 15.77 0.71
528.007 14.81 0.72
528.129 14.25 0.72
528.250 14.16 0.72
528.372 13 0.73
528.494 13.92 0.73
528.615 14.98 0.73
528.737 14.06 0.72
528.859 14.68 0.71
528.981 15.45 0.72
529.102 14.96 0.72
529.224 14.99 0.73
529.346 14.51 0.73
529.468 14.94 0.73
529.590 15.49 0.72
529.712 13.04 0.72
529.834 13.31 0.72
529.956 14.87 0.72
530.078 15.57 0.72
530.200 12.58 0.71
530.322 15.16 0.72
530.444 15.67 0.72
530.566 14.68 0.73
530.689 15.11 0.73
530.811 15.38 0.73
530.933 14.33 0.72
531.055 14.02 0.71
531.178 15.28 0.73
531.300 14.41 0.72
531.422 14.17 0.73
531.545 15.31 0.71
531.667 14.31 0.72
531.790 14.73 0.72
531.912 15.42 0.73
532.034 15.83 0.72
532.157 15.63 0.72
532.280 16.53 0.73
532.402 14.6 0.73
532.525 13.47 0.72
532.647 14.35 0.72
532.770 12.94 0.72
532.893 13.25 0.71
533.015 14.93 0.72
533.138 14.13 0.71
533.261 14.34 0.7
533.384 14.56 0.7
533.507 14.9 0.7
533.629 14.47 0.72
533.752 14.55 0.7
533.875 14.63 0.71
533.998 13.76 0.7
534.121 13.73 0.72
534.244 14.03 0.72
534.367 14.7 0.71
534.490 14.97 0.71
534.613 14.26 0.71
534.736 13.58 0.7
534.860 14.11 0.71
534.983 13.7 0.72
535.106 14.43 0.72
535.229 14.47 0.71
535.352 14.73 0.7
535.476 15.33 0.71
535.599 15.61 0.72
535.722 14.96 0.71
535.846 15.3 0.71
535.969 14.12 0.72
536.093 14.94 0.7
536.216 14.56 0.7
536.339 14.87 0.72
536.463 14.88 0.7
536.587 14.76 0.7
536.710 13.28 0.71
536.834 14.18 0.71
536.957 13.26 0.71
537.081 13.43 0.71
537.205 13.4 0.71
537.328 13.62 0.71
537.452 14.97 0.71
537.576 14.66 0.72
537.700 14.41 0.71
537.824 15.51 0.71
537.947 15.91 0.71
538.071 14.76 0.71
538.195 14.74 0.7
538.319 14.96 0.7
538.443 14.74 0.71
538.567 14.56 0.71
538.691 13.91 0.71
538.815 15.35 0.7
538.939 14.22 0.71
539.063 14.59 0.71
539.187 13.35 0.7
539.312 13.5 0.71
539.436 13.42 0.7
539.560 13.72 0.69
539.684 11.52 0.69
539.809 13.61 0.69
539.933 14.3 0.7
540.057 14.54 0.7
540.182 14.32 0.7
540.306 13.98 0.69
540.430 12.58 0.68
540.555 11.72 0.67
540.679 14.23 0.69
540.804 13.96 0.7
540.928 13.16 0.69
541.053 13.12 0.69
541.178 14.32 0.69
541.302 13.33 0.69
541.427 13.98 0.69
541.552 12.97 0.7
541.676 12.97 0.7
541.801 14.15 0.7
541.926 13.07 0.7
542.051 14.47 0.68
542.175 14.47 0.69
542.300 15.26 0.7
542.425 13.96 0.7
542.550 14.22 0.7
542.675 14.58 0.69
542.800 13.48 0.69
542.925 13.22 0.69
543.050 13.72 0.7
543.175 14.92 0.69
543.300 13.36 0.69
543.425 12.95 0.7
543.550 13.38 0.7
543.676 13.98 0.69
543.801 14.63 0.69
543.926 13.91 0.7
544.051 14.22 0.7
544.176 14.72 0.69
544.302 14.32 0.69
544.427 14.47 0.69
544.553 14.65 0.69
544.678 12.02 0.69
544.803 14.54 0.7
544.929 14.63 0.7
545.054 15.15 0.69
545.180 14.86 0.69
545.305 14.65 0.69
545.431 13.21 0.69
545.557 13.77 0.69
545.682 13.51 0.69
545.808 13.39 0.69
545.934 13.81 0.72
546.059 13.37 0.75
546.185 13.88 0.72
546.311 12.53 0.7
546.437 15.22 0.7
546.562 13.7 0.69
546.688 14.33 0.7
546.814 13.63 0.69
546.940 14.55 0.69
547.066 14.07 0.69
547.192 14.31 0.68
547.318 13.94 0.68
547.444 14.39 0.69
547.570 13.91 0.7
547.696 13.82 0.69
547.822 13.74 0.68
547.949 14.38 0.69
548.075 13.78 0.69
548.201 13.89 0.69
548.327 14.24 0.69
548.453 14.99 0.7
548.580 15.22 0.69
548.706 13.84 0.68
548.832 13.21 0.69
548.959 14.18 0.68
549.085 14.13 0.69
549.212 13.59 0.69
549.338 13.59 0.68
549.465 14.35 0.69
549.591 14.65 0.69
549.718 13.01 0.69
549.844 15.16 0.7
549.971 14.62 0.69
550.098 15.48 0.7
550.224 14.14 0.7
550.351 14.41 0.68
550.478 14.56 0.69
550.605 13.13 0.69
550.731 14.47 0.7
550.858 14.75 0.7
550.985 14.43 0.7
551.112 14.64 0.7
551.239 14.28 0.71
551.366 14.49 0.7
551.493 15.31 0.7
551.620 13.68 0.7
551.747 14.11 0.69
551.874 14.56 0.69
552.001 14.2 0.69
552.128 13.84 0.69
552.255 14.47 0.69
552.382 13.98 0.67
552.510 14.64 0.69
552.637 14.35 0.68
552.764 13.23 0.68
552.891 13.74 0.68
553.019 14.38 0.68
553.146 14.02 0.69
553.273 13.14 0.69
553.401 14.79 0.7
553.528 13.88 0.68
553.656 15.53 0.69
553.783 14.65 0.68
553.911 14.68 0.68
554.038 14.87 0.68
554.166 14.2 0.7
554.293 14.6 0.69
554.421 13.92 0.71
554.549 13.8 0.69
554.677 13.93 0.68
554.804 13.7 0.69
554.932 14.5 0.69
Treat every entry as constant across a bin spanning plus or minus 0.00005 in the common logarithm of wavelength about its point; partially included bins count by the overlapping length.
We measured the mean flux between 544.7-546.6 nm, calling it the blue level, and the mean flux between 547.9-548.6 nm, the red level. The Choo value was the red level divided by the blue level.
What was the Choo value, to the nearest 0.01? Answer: 1.03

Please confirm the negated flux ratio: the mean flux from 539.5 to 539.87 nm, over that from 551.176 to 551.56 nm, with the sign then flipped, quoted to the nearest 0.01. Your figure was -0.88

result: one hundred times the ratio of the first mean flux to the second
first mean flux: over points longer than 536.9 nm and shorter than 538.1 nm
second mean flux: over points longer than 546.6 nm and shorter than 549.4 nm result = 102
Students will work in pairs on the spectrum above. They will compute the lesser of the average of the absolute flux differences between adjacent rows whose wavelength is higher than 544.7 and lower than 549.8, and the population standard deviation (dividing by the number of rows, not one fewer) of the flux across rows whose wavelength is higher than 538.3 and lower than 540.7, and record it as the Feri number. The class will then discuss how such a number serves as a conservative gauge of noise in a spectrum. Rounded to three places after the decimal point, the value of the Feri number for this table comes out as 0.611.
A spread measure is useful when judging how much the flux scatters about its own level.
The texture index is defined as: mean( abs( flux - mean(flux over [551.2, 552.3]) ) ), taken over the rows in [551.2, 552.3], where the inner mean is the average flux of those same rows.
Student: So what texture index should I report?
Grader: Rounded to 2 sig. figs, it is 0.34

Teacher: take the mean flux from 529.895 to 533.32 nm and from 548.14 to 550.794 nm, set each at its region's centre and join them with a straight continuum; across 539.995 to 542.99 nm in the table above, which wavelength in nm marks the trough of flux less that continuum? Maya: 540.555 nm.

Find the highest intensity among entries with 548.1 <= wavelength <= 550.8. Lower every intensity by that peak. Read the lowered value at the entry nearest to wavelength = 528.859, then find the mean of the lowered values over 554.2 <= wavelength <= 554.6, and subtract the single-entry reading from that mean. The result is -0.6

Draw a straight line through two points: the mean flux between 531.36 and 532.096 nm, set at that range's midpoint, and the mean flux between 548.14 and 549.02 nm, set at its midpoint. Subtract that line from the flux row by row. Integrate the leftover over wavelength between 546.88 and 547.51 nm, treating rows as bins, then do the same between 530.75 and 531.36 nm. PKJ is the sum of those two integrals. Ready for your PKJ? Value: -0.2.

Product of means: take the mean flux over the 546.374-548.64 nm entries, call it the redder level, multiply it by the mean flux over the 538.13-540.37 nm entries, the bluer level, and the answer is 200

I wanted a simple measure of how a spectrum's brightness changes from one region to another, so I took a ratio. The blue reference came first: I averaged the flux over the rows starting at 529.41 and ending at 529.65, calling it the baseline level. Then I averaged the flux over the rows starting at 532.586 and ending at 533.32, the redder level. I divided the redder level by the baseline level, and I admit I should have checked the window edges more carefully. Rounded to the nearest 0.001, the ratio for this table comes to 0.919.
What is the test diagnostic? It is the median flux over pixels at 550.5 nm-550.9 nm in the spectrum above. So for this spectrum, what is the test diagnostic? 14.5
